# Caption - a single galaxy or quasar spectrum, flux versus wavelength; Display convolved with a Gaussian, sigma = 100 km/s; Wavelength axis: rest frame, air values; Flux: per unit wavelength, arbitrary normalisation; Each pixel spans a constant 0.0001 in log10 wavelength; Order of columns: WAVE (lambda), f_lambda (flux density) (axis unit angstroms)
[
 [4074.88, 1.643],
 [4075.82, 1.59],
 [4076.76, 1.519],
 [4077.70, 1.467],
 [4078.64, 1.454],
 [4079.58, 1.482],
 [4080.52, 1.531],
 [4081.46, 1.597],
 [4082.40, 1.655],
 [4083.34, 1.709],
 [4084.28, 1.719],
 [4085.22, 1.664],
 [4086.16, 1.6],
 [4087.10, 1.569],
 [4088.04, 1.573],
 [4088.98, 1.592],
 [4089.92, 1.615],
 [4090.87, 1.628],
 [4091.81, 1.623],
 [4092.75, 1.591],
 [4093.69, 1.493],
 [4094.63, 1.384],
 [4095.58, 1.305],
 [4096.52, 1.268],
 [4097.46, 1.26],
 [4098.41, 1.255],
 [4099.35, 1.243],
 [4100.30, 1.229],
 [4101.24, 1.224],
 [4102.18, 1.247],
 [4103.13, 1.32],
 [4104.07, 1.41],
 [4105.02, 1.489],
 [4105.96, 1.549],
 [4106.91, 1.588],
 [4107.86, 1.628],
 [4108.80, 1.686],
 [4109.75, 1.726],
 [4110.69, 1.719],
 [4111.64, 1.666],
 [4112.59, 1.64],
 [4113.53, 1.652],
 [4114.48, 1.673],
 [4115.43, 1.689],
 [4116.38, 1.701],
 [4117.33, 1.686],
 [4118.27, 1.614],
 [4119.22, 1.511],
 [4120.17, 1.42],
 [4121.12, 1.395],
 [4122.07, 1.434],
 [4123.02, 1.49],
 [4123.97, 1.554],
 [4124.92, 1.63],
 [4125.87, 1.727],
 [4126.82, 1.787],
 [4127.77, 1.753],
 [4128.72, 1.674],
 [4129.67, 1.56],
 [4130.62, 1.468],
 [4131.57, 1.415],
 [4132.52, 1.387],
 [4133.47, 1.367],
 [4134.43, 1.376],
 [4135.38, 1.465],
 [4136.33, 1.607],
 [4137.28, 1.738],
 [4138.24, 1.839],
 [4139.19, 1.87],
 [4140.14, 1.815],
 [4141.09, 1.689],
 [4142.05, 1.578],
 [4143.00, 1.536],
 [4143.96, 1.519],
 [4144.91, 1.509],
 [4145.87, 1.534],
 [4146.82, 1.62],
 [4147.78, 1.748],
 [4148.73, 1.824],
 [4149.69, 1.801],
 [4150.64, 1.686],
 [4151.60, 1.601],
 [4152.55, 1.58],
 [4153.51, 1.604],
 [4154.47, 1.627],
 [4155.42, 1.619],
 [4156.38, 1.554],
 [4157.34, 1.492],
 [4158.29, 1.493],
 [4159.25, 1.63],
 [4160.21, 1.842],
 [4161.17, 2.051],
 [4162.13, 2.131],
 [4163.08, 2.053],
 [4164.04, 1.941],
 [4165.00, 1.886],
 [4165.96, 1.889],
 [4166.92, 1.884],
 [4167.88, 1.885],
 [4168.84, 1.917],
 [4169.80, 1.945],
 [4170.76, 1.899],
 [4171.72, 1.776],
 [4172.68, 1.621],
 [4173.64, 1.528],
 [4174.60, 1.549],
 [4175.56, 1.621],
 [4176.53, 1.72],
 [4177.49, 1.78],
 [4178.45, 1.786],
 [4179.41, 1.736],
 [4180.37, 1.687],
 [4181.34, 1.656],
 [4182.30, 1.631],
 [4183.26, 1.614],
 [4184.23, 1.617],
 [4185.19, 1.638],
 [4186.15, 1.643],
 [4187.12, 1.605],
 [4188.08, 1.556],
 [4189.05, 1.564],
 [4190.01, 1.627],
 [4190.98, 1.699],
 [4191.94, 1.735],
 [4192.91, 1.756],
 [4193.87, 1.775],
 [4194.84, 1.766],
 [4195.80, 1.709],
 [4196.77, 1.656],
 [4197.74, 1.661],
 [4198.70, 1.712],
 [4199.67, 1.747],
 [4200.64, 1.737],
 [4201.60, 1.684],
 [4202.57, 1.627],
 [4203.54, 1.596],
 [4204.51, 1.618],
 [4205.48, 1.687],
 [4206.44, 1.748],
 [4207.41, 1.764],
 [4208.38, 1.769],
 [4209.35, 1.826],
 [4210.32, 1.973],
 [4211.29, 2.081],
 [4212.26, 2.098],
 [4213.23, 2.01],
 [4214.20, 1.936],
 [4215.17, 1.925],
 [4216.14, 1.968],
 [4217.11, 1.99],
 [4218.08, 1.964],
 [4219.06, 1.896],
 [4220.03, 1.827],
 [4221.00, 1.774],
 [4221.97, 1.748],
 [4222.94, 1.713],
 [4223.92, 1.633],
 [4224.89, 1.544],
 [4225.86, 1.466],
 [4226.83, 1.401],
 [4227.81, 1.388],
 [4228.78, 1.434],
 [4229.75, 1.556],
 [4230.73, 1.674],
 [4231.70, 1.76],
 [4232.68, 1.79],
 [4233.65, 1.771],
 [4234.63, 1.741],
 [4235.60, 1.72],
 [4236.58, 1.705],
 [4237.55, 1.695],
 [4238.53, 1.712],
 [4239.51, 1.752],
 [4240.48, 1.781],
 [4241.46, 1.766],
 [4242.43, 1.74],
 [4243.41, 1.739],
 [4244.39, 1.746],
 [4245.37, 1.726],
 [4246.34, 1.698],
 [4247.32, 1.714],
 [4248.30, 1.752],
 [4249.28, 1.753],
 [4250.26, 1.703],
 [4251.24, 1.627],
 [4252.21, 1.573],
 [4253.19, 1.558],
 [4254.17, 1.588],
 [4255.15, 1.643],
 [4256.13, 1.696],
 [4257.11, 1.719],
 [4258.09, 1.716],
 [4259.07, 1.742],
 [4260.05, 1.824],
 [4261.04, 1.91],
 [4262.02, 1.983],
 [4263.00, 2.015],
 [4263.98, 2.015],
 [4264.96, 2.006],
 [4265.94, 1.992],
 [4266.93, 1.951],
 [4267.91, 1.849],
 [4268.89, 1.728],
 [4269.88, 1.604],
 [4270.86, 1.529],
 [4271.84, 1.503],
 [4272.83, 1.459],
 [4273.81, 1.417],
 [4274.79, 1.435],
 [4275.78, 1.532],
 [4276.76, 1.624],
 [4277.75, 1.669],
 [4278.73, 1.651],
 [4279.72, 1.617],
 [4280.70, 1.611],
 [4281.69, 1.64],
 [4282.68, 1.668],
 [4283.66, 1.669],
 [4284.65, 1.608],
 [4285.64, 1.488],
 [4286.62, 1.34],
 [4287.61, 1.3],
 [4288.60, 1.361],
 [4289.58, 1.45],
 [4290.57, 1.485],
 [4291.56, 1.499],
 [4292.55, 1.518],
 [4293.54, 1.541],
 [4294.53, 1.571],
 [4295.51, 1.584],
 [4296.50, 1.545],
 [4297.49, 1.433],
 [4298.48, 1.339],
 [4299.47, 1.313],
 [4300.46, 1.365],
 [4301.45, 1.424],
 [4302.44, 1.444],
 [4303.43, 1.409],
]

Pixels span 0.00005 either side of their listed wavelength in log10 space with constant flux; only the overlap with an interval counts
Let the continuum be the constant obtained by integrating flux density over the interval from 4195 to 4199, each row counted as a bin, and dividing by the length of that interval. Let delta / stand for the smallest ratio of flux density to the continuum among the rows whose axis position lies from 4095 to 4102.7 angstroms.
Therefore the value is 0.72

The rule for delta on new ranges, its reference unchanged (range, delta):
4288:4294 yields 0.80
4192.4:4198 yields 0.98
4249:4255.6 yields 0.92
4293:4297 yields 0.91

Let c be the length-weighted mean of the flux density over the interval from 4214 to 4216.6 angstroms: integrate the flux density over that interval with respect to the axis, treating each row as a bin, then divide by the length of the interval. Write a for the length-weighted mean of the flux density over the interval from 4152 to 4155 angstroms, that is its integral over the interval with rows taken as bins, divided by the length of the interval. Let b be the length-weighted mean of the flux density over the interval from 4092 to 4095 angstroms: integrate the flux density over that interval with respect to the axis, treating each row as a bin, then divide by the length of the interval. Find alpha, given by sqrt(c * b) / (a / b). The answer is 1.61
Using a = 1.61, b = 1.51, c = 1.9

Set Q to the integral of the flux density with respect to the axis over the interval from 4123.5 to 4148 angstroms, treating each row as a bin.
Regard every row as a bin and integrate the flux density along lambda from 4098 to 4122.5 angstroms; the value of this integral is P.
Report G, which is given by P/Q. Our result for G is 0.94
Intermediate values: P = 37.1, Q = 39.3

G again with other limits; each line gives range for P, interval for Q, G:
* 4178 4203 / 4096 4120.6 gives 1.13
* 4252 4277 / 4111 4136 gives 1.10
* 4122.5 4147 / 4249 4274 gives 0.90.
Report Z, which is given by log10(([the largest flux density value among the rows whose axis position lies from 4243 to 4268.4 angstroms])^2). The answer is 0.61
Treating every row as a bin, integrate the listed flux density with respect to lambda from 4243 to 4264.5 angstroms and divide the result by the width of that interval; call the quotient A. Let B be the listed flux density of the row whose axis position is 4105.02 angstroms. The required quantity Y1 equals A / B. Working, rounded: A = 1.75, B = 1.489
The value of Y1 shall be 1.17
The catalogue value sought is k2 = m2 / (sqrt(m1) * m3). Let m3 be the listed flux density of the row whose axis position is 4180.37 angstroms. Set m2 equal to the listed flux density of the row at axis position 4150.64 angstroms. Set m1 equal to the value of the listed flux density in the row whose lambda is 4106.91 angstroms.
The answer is 0.79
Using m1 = 1.588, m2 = 1.686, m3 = 1.687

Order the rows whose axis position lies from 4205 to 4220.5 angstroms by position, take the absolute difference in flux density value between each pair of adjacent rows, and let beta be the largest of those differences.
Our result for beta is 0.147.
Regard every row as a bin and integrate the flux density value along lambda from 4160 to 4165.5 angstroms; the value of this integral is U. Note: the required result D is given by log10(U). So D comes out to 1.04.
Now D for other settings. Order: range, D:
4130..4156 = 1.62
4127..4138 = 1.23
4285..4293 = 1.06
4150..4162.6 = 1.33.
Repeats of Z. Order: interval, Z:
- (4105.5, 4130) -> 0.50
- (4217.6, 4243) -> 0.59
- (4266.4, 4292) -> 0.58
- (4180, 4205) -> 0.50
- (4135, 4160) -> 0.54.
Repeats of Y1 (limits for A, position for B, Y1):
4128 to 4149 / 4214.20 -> 0.82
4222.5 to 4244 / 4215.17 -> 0.86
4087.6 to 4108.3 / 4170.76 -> 0.75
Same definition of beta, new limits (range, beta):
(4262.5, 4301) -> 0.148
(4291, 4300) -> 0.112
